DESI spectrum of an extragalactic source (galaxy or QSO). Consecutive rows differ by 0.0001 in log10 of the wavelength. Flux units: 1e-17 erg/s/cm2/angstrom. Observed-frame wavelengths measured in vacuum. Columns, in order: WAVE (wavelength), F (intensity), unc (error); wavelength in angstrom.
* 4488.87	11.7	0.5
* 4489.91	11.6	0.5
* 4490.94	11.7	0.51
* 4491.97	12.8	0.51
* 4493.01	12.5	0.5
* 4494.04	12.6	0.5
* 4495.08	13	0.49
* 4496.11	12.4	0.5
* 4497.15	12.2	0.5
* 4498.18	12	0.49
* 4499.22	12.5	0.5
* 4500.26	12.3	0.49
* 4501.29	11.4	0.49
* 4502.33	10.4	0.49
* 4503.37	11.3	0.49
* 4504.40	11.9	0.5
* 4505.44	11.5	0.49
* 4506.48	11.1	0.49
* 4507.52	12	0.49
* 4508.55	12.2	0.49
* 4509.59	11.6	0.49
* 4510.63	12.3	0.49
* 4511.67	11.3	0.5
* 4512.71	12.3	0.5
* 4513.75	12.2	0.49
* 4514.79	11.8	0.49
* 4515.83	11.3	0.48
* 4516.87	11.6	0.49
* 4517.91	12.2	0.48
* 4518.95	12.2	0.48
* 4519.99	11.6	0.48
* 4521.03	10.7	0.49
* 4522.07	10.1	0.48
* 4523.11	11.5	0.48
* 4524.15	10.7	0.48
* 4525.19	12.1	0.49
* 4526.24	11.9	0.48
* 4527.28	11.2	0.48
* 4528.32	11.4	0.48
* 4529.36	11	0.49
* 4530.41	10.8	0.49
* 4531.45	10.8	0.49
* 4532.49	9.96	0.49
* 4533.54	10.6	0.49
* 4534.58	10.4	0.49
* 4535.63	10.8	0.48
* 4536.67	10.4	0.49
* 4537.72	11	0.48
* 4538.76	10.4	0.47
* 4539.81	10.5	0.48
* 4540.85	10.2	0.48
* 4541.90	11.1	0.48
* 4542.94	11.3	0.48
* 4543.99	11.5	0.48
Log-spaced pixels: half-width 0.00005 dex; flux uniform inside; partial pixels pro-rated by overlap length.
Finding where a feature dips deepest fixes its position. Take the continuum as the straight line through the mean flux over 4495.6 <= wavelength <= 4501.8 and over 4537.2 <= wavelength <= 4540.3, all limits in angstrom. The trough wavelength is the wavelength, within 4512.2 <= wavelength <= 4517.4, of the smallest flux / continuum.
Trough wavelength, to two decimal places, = 4515.83 angstrom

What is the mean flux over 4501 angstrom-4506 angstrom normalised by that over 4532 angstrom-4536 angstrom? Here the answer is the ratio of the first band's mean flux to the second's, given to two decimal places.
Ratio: 1.08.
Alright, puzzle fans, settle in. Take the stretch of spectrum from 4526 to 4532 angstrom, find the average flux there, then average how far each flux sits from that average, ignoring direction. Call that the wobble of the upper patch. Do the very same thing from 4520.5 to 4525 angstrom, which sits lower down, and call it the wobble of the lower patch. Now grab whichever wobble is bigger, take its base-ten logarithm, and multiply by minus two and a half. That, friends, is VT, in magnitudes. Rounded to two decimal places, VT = 1.06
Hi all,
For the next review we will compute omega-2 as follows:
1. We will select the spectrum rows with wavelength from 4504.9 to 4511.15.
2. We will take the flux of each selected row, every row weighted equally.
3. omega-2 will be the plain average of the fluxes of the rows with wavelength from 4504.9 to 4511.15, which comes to 11.8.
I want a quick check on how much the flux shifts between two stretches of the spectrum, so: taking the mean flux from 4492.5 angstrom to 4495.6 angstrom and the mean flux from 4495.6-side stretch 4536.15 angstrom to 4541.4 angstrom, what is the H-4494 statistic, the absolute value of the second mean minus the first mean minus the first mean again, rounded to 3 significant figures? 14.9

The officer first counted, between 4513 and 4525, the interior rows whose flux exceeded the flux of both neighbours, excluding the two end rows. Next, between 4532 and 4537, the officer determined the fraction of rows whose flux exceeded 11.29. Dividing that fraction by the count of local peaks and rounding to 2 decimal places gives 0.00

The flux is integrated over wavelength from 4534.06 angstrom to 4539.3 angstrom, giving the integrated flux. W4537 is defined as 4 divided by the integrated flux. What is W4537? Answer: 0.072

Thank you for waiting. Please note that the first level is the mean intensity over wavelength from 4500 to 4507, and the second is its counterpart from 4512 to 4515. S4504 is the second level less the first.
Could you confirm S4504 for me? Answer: 0.69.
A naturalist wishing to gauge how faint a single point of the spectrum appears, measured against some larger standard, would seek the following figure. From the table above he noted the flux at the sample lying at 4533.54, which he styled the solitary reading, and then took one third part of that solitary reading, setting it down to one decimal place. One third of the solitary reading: 3.5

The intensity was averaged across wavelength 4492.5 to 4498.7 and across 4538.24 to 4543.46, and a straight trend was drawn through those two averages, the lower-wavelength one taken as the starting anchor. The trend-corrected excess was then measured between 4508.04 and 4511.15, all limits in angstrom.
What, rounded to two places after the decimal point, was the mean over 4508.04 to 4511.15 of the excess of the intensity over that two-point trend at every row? 0.12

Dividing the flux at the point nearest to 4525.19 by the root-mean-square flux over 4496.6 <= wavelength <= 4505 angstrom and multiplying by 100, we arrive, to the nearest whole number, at 103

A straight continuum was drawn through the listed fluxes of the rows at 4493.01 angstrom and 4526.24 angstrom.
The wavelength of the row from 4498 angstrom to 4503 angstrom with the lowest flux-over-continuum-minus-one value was 4502.33 angstrom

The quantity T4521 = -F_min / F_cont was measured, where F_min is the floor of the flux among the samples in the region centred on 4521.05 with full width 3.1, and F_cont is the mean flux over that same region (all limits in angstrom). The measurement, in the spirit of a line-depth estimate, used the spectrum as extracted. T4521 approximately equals -0.935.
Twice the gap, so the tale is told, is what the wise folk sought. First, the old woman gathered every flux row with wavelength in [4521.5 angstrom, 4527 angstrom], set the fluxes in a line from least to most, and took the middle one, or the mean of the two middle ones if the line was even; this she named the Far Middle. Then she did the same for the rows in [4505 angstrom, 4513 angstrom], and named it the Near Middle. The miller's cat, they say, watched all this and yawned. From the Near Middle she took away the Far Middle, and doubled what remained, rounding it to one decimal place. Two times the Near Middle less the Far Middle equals 0.6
